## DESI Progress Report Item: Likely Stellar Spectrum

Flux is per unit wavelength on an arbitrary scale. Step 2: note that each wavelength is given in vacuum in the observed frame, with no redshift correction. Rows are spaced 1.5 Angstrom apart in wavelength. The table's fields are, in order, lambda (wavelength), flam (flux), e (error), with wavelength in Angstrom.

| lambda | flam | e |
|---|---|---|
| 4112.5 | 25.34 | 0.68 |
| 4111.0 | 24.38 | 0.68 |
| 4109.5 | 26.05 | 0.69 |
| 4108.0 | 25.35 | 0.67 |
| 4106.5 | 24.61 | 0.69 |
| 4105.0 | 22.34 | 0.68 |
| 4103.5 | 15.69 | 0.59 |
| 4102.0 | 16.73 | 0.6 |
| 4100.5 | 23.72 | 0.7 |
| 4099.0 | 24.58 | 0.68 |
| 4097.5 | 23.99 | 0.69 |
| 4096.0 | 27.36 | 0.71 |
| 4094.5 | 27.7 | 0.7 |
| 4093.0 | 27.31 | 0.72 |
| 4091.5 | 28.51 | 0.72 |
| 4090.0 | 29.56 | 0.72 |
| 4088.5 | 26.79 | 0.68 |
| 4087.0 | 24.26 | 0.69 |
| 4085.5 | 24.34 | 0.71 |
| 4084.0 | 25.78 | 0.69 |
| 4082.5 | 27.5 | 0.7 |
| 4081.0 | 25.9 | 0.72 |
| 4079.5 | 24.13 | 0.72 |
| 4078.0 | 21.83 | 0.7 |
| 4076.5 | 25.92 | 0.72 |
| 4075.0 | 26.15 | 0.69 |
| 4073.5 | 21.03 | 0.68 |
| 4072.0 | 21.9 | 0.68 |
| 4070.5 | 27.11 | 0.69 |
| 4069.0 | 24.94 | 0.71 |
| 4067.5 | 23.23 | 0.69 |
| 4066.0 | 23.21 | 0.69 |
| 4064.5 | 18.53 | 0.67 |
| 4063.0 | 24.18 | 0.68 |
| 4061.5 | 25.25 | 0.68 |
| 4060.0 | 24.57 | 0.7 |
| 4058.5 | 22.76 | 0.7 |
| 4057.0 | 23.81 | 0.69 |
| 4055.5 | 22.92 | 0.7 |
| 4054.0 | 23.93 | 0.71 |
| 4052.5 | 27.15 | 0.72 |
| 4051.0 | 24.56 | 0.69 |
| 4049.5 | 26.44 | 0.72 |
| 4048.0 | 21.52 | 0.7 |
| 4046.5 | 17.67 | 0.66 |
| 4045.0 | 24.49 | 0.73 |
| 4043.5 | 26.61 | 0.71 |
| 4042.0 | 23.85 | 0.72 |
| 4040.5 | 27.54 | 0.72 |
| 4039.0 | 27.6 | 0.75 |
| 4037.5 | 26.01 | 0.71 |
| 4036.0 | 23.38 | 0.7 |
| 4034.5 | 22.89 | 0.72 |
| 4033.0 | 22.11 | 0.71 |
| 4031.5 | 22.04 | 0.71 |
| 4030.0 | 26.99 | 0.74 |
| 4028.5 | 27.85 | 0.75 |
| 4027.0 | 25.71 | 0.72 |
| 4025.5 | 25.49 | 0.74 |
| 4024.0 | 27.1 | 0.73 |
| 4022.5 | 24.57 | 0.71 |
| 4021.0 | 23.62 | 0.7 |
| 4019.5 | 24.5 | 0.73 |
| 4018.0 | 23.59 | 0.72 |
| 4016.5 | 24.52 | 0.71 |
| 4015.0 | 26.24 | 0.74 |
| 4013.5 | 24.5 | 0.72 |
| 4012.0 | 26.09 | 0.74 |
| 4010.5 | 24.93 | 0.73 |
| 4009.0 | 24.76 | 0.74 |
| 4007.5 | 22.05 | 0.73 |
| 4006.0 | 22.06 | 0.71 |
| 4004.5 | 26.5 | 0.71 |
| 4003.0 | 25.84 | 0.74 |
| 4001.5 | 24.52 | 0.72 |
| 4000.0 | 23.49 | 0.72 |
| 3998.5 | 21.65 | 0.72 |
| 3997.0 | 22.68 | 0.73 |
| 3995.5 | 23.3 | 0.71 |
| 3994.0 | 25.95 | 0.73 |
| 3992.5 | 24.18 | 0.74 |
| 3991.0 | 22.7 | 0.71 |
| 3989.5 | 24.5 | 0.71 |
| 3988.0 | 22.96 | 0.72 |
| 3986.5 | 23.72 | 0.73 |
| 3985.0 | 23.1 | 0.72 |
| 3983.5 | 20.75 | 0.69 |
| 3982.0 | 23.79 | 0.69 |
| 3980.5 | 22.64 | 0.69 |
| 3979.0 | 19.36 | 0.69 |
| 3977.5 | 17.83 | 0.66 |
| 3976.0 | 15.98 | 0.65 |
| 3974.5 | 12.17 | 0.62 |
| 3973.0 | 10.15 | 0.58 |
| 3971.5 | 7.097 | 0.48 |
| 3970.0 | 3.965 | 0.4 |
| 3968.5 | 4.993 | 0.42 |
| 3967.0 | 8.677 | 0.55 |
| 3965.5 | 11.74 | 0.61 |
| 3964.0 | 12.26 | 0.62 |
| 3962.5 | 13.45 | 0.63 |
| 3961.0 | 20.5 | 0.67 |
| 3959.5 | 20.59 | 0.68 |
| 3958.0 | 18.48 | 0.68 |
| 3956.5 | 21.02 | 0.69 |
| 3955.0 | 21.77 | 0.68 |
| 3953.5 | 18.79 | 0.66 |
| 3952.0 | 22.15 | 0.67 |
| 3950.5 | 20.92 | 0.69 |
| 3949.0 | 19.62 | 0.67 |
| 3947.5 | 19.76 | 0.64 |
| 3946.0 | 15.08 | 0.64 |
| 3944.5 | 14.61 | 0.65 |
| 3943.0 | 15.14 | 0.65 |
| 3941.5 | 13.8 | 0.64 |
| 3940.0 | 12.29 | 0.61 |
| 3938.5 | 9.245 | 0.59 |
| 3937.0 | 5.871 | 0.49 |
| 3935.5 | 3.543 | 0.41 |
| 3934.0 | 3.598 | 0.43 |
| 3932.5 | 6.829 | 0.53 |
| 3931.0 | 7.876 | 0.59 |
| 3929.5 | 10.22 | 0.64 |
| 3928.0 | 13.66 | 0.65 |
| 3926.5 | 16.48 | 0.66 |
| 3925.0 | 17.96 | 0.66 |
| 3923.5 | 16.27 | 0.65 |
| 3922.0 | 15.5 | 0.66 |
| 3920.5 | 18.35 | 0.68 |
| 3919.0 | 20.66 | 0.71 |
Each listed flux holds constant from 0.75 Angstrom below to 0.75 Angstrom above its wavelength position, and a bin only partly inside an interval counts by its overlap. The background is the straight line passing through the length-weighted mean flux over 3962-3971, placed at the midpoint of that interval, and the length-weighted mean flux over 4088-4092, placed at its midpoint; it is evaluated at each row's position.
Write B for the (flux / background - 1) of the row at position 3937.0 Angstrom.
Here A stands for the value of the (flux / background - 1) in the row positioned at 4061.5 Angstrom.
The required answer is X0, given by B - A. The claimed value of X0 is 0.3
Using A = 0.1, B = 0.3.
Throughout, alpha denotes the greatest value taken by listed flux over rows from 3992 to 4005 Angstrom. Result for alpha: 26.5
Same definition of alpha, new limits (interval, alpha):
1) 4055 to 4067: 25.25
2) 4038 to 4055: 27.6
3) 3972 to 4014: 26.5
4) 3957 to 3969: 20.59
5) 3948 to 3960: 22.15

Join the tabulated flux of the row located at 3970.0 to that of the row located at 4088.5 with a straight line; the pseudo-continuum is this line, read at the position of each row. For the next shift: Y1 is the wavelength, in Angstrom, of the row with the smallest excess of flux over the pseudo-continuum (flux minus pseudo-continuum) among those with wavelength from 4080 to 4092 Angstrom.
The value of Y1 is 4087.0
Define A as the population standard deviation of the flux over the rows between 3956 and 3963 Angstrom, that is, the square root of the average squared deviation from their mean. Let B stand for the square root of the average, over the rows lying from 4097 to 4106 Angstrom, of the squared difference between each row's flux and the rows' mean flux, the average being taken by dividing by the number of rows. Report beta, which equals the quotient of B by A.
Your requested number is 1.3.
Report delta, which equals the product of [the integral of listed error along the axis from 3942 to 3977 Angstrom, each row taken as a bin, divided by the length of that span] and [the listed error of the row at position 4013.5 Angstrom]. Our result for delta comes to 0.446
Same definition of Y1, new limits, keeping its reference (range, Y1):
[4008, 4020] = 4018.0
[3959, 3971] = 3970.0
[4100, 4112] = 4103.5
